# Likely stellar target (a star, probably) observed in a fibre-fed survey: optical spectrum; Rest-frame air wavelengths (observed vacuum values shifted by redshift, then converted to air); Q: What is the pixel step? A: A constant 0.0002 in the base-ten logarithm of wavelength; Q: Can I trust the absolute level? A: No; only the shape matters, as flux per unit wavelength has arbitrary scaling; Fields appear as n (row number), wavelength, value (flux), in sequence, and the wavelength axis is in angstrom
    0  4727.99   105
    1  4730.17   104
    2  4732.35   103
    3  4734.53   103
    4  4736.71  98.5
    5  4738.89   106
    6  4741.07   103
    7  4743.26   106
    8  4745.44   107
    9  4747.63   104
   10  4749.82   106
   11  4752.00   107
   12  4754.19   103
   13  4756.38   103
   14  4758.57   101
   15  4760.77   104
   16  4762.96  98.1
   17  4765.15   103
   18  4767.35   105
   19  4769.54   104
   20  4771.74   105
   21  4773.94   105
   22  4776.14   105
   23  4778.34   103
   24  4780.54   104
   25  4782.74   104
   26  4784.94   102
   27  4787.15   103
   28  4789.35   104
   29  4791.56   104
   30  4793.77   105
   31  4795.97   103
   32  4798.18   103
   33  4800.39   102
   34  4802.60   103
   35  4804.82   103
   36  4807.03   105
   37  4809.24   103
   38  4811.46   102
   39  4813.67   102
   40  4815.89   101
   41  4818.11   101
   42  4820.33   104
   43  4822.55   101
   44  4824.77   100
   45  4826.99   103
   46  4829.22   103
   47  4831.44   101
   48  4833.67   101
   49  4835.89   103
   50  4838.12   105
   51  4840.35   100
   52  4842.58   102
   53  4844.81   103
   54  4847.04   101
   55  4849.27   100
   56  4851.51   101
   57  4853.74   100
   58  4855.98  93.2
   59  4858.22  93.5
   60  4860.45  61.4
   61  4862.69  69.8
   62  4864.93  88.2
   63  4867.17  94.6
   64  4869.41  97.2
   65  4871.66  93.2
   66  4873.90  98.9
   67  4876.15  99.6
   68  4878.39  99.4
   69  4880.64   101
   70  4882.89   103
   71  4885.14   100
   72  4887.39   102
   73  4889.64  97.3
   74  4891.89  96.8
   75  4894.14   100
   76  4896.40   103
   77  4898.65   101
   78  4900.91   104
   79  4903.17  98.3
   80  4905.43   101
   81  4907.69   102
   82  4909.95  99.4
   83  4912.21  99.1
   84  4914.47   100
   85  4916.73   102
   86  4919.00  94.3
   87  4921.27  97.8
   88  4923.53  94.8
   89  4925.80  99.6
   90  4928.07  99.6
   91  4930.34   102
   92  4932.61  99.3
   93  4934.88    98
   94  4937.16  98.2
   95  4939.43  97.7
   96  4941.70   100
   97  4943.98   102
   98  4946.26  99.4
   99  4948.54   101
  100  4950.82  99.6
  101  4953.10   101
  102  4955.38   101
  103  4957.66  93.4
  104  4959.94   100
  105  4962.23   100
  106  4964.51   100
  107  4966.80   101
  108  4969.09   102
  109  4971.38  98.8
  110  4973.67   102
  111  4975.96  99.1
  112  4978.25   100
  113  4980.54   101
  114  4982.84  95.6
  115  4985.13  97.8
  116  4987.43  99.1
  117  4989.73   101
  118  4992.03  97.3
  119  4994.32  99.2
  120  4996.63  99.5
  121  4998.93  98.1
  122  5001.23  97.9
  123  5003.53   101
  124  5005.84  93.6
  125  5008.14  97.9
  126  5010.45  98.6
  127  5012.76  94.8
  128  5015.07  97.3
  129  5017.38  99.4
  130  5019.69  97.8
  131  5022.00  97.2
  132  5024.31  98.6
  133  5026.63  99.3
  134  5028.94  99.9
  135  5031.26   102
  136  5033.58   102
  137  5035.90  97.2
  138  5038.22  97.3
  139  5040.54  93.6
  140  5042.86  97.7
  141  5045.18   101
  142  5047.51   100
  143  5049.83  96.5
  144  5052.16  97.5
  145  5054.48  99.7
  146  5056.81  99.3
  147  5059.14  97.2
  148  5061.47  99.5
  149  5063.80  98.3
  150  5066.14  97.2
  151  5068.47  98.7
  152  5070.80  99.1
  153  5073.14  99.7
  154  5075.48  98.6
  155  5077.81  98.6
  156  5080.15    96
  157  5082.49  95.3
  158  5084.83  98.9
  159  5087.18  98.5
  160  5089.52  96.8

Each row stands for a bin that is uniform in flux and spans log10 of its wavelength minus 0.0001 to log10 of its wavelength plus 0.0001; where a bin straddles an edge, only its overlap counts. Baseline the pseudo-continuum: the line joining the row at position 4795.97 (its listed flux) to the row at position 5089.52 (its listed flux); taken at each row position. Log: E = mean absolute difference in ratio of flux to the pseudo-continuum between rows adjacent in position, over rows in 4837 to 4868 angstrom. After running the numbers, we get 0.065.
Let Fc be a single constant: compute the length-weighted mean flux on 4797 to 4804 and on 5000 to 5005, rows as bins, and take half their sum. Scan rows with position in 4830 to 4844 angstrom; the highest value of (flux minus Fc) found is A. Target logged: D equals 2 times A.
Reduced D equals 8.3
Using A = 4.2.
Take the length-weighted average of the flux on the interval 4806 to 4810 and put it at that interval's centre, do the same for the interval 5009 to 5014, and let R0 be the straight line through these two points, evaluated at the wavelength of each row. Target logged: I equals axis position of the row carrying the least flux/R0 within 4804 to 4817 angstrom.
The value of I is 4815.89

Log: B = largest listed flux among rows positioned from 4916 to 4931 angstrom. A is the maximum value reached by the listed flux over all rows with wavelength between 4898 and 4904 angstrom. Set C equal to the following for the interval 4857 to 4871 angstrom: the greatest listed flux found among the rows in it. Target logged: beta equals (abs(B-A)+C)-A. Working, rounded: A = 104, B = 102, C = 97.2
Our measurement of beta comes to -4.8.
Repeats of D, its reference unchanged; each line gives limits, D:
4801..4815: 8.3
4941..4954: 2.3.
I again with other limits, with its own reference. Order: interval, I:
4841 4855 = 4849.27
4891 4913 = 4891.89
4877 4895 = 4891.89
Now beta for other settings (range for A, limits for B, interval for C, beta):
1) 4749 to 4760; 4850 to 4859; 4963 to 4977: 1.0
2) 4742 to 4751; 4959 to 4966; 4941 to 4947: 2.0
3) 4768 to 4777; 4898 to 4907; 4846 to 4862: -3.0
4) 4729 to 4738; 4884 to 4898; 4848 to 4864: -2.0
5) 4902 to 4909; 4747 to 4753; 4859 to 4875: 1.9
